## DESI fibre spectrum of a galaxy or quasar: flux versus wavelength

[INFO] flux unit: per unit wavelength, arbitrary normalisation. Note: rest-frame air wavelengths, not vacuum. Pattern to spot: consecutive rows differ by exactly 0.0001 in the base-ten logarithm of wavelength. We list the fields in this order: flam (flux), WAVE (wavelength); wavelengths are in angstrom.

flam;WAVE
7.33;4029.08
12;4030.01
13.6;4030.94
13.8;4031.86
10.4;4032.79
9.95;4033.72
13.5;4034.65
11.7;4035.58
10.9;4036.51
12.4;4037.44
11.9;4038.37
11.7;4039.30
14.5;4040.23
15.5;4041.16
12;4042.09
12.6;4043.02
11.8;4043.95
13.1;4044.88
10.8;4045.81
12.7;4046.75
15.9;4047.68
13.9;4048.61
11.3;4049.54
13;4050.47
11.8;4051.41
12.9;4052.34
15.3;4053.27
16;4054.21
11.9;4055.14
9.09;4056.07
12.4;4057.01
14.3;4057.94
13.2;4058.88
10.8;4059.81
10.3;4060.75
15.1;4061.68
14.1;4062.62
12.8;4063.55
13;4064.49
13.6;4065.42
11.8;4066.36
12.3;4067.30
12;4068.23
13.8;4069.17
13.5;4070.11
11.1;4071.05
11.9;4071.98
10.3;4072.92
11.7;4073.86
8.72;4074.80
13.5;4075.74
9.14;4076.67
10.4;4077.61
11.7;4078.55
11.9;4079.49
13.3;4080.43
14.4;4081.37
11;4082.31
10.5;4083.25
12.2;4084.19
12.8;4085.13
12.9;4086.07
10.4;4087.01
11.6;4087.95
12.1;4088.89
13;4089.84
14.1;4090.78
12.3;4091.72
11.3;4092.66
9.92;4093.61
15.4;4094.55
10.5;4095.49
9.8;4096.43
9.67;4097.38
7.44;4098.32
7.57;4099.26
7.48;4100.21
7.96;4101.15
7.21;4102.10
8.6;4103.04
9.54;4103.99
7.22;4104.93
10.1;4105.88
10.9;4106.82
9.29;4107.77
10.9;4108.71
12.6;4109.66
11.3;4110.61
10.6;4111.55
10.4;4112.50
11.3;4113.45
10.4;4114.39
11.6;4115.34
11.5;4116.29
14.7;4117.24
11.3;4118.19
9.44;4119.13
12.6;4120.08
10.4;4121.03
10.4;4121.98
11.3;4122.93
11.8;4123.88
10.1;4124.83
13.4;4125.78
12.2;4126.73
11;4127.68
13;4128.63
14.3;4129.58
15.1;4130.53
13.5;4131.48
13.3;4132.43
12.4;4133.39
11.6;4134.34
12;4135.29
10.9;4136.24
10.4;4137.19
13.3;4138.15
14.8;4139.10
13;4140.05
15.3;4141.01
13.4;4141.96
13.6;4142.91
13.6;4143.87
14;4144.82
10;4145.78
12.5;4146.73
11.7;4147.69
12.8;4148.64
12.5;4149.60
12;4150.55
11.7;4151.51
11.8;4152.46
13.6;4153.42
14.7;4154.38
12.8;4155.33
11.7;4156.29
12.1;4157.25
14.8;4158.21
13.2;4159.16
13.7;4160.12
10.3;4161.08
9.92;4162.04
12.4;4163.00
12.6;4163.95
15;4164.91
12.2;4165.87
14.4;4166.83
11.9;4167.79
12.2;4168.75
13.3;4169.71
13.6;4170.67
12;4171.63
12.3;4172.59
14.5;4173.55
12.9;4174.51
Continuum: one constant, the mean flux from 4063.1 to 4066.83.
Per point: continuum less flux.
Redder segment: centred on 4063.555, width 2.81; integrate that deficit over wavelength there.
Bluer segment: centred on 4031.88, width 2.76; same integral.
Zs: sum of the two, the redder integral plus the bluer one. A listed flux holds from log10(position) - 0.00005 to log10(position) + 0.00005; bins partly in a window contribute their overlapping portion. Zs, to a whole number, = -1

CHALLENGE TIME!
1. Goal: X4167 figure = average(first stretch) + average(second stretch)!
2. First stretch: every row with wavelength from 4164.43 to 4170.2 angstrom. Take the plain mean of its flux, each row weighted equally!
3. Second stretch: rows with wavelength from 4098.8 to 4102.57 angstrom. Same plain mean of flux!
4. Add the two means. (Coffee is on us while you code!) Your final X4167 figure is 20.7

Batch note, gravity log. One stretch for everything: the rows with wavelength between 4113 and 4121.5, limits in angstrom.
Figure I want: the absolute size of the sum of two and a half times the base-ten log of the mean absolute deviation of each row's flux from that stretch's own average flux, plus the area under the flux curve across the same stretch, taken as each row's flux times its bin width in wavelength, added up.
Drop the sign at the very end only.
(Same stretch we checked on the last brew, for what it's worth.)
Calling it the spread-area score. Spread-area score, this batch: 98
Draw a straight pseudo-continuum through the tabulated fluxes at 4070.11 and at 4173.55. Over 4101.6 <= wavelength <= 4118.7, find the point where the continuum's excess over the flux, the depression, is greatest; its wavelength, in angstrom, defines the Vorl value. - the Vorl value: 4104.93 angstrom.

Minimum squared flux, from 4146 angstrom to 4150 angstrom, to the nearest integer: 137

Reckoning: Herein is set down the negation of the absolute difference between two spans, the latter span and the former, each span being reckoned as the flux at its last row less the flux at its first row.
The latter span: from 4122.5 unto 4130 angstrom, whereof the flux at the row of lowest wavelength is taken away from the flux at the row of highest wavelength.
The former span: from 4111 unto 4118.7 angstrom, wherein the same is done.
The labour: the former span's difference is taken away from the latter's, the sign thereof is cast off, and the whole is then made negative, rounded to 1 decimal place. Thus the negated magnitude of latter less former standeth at -2.3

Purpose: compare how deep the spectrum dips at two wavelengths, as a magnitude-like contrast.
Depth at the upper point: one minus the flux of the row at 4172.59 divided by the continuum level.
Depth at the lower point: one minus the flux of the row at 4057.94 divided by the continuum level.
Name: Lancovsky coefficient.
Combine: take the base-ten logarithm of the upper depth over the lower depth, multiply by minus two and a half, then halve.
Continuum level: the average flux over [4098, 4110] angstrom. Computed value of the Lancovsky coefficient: 0.3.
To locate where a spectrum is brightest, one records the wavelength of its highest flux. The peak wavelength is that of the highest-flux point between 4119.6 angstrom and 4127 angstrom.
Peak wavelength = 4125.78 angstrom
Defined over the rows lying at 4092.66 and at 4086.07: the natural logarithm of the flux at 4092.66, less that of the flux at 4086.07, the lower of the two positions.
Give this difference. -0.13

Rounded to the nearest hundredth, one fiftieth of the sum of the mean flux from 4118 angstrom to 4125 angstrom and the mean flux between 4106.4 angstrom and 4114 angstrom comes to 0.44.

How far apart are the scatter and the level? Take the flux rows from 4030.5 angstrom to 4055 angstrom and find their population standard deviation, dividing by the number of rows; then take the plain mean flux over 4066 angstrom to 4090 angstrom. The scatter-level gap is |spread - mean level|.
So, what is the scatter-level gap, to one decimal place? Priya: 10.2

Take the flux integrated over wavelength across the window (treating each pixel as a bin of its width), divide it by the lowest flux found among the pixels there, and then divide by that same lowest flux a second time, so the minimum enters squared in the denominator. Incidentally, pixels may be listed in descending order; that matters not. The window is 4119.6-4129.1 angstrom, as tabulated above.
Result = 1.1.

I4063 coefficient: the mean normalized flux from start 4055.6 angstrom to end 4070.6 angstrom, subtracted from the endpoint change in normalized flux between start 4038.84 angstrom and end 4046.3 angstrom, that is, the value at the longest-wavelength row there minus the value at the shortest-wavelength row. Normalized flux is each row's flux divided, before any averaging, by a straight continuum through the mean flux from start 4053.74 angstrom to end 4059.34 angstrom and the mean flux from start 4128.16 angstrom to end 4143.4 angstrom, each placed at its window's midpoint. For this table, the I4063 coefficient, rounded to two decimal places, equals -1.06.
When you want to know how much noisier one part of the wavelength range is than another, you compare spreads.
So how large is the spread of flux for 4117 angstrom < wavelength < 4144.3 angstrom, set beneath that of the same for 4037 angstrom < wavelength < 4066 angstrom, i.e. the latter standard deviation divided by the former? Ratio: 1.04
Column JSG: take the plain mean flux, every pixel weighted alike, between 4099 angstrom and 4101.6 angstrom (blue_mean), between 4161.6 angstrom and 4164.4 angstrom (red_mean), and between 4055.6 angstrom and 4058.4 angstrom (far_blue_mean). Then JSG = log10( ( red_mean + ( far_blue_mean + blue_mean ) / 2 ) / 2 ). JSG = 1.03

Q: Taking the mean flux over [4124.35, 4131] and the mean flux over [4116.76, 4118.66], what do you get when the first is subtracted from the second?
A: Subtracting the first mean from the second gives 0.3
